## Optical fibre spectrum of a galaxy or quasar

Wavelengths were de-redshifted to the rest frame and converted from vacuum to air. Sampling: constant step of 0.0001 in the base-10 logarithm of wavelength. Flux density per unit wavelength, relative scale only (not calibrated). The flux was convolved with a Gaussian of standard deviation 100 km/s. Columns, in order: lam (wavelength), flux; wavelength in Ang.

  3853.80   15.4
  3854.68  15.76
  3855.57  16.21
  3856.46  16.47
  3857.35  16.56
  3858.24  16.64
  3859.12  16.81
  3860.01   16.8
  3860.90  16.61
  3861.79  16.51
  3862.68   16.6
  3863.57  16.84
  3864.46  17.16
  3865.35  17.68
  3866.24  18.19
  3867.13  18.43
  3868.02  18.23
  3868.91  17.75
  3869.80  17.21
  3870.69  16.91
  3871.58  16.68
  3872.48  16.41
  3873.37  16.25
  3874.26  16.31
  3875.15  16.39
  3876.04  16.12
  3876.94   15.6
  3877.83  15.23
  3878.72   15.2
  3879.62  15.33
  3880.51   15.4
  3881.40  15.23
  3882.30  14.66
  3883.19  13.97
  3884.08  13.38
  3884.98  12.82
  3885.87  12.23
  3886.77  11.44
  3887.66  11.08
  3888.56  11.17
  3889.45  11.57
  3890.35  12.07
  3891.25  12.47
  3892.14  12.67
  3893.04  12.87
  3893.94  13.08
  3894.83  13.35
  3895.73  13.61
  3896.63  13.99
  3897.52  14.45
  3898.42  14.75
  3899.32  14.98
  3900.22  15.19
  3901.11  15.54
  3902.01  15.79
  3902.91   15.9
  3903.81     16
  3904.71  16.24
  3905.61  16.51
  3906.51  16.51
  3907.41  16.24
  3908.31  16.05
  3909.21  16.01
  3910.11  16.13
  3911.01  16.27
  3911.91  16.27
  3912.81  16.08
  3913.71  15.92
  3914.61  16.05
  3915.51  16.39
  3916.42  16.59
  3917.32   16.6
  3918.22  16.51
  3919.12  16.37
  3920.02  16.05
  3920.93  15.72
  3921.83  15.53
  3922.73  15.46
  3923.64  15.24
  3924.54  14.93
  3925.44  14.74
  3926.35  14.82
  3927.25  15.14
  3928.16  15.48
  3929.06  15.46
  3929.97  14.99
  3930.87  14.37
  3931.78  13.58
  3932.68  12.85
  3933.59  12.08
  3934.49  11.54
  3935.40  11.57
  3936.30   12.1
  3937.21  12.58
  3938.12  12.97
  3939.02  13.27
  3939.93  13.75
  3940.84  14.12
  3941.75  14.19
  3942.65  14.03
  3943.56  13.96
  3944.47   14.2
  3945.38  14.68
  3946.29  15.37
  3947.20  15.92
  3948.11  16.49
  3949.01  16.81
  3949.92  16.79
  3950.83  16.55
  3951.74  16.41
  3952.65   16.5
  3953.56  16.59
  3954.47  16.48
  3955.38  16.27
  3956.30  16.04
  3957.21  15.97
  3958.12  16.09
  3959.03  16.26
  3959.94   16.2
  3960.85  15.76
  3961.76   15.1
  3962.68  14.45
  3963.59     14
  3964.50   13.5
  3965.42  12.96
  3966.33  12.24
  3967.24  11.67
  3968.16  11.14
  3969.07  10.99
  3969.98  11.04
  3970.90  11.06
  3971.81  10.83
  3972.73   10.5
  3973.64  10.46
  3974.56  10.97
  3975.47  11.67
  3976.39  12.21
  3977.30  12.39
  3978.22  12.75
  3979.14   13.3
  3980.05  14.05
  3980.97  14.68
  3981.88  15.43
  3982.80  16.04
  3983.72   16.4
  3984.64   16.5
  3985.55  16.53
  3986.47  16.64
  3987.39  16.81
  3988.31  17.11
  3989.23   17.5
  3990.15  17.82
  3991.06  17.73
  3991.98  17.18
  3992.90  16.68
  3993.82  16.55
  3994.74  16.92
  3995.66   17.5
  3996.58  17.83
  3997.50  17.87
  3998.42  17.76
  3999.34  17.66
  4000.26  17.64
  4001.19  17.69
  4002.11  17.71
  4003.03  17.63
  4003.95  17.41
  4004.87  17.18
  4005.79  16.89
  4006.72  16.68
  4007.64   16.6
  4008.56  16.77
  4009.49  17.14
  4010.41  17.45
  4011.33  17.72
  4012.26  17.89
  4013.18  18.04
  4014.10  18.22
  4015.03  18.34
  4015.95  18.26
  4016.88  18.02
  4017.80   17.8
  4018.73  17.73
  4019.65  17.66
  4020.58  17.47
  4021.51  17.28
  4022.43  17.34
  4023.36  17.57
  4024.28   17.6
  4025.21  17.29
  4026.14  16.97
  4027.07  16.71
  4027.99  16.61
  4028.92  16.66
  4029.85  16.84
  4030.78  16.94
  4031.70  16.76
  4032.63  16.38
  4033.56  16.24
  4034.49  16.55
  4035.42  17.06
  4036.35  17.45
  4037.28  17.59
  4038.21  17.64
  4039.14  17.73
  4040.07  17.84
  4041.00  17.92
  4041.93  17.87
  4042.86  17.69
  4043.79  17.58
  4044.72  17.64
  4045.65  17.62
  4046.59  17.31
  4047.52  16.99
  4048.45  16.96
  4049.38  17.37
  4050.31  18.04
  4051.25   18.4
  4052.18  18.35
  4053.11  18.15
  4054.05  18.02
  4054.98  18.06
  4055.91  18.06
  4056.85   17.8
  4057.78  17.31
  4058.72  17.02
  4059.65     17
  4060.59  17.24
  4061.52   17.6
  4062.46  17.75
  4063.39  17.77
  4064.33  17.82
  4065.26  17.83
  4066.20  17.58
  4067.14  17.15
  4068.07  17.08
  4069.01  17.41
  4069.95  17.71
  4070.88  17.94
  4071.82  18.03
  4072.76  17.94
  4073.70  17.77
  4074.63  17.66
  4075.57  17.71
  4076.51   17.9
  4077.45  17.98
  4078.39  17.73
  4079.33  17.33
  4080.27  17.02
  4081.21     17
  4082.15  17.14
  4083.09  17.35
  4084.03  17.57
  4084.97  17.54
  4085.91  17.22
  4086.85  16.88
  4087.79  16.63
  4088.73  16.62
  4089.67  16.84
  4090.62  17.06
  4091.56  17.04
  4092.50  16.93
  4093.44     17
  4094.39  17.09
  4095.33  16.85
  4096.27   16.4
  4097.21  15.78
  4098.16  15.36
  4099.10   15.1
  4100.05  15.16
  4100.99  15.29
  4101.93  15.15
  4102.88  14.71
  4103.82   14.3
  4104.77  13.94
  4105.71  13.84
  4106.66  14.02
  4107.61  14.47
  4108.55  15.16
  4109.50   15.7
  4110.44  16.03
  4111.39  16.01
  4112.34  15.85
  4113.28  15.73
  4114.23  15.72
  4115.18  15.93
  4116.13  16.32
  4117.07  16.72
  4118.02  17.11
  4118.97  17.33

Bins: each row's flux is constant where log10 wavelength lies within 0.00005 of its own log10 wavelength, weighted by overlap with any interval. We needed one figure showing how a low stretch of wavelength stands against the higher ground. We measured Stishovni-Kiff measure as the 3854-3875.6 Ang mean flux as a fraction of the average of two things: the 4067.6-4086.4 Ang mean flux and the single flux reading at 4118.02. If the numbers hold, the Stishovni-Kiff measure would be 0.97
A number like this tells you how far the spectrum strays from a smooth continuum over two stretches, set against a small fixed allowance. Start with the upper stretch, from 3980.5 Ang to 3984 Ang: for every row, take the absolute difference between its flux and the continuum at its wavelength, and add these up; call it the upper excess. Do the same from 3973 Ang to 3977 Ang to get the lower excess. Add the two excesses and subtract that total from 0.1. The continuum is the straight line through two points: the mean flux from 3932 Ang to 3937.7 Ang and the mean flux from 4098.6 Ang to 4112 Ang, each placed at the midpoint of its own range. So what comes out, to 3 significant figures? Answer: -16.7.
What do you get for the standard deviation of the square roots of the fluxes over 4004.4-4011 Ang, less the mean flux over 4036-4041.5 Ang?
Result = -17.7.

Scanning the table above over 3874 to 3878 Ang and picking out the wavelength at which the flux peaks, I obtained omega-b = 3875.15 Ang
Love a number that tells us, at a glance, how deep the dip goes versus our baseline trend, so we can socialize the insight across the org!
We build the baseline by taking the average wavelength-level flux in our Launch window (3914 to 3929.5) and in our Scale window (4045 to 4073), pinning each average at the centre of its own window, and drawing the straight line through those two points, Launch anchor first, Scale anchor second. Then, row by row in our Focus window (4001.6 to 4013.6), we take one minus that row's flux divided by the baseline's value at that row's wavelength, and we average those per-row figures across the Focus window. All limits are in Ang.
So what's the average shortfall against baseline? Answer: -0.024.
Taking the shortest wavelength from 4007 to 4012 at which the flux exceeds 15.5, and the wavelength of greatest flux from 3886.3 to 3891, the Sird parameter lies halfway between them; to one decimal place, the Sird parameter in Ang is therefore 3949.0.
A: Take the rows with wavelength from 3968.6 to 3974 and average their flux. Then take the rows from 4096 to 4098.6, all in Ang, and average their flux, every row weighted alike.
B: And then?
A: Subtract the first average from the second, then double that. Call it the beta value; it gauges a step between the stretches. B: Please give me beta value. 10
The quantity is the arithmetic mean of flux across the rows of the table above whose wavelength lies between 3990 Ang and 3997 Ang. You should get 17.3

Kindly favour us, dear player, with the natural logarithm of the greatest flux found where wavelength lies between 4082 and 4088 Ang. 2.87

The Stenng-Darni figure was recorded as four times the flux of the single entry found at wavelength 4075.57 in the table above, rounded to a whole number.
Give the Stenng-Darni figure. 71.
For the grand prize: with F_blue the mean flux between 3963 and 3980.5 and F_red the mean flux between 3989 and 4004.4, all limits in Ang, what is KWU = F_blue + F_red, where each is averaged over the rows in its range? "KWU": 29.5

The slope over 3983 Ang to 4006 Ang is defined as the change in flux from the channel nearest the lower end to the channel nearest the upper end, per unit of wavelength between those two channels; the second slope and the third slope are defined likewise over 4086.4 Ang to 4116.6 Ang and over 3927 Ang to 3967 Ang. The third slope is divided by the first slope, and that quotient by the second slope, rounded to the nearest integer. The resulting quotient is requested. 175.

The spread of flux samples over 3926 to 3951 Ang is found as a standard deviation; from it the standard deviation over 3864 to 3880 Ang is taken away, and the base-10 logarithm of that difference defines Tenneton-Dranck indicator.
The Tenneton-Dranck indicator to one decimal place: -0.3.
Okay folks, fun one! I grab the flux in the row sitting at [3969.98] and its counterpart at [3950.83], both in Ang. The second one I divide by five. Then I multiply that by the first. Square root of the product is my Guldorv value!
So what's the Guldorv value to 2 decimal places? 6.05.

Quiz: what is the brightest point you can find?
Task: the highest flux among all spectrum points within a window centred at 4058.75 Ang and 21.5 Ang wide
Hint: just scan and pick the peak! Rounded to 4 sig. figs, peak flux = 18.40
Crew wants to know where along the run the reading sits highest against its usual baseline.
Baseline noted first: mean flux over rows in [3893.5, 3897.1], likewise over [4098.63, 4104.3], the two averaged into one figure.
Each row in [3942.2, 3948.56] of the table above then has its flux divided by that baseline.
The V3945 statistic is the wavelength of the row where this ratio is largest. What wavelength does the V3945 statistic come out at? 3948.11 Ang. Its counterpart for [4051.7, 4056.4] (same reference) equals 4052.18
